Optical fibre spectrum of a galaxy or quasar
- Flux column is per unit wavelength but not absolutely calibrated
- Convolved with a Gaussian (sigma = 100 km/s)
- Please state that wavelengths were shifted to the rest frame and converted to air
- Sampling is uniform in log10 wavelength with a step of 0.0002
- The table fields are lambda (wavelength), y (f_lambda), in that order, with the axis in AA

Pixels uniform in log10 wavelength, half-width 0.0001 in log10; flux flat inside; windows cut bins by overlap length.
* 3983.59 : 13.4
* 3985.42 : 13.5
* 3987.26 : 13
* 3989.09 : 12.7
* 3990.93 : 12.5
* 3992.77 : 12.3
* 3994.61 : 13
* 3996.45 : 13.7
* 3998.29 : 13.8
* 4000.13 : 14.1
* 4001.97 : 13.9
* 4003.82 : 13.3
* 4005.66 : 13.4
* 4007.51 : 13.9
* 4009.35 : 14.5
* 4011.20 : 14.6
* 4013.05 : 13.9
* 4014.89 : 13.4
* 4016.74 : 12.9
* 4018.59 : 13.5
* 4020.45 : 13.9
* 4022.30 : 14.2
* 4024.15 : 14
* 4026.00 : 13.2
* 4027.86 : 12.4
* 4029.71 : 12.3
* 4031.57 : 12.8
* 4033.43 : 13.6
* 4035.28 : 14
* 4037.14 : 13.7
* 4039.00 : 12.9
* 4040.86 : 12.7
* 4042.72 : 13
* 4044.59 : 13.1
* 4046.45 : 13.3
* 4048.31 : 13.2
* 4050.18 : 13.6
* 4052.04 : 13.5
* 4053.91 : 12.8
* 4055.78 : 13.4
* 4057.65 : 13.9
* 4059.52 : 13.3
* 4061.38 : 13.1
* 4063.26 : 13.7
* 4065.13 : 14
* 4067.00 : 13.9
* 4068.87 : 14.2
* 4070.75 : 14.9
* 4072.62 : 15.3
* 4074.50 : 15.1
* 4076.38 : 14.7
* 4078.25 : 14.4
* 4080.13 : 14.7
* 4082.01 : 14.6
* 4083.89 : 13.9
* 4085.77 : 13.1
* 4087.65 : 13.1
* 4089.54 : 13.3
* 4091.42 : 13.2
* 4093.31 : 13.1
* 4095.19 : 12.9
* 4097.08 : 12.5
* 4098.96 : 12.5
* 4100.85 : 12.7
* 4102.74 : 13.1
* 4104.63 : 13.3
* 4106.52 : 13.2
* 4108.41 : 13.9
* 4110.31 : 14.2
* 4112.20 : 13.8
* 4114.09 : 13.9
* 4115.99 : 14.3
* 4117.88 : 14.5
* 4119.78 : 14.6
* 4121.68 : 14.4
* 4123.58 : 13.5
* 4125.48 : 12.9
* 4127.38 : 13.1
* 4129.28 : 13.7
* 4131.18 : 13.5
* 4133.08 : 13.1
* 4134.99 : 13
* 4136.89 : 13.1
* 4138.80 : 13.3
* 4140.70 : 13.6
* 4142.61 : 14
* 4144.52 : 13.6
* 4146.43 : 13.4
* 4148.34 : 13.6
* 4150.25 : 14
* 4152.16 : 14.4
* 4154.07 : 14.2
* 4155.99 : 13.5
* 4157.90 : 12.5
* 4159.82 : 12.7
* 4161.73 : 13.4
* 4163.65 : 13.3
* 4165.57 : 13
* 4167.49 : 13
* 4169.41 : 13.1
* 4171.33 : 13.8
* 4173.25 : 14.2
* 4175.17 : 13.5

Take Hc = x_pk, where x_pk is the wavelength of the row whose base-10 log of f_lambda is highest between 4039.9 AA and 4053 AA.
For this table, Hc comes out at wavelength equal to 4050.18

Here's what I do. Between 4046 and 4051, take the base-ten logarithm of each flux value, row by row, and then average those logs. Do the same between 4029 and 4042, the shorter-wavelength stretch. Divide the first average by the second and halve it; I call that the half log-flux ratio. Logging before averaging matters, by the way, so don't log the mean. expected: 0.503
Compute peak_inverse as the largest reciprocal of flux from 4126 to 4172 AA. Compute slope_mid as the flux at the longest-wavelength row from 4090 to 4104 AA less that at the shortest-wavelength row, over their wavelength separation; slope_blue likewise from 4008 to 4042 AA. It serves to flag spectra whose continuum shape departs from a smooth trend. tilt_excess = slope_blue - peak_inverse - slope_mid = -0.13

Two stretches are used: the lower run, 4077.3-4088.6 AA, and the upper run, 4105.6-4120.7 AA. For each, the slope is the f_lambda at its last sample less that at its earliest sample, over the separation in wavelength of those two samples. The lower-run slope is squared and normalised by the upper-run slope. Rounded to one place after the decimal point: 0.2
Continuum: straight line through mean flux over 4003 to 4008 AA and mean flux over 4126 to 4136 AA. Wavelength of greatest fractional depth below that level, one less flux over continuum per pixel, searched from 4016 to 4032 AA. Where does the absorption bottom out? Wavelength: 4029.71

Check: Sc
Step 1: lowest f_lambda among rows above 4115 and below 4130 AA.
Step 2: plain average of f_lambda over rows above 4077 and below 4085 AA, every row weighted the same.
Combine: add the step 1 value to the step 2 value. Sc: 27.3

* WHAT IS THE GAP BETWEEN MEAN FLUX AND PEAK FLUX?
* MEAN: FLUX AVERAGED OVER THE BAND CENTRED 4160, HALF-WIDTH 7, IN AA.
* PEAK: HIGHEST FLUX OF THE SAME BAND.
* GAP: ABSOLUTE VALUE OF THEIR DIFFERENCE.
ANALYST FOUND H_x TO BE 1.0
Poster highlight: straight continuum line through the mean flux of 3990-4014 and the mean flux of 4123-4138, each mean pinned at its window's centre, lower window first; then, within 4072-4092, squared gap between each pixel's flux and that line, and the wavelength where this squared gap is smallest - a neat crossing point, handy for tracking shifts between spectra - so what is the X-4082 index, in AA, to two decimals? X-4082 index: 4089.54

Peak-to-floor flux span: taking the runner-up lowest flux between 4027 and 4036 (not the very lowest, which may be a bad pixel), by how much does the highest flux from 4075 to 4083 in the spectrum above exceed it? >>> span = 2.3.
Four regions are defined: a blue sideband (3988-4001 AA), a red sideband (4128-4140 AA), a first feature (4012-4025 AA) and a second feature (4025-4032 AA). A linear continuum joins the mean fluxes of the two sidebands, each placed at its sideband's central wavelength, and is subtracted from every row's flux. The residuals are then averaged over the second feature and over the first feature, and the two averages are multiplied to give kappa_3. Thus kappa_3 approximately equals -0.26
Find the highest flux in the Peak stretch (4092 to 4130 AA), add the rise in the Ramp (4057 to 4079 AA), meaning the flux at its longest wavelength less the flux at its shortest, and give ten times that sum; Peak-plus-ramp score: 151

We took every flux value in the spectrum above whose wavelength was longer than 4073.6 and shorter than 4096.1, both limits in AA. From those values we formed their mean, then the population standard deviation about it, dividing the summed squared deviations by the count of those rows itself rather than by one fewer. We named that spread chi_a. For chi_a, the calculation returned 0.77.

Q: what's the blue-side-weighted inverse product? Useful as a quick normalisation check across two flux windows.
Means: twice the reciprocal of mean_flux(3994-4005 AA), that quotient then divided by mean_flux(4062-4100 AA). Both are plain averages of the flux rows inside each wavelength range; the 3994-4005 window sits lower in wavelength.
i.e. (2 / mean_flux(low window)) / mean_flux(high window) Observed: 0.0106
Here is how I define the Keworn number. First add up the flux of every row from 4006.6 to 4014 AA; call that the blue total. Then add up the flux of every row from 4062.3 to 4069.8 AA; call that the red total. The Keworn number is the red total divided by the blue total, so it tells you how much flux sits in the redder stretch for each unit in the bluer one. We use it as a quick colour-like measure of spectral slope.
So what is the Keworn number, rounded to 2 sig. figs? 0.98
